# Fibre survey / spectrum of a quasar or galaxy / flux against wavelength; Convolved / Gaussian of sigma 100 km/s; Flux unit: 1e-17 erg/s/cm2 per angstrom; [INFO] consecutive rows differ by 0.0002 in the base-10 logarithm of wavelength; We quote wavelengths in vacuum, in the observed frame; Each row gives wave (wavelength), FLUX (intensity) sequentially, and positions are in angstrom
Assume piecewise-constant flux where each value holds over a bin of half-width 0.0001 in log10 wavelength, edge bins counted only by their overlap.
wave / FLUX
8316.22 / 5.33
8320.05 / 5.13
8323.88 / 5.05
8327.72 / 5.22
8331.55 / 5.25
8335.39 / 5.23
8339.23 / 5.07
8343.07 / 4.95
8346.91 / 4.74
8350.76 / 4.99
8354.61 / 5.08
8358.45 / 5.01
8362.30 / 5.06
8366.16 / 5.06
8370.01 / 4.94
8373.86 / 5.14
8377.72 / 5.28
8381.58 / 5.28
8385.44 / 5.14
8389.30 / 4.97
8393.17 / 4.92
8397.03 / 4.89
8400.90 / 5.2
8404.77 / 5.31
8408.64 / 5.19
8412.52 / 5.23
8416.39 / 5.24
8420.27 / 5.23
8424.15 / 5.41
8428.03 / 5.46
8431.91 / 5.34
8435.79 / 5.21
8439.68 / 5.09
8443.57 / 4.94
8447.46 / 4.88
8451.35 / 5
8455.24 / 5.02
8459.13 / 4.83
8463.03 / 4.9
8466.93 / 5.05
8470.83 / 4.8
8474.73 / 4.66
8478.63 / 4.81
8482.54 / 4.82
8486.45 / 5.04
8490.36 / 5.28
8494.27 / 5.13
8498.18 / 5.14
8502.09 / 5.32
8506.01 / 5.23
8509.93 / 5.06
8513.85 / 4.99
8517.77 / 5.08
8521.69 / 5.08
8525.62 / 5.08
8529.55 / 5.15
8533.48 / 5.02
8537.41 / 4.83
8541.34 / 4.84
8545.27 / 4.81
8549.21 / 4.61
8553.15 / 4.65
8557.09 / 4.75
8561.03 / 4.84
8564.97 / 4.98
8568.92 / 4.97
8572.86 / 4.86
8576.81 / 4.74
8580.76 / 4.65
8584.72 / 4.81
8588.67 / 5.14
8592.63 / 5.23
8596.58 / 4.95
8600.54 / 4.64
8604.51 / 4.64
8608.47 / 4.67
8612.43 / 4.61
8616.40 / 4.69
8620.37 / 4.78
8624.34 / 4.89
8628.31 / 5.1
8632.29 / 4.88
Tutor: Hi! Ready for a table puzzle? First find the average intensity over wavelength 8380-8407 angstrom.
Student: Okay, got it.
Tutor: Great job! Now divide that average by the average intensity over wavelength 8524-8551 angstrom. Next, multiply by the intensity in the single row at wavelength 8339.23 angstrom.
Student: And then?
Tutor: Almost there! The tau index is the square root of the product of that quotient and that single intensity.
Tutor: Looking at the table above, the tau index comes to 2.30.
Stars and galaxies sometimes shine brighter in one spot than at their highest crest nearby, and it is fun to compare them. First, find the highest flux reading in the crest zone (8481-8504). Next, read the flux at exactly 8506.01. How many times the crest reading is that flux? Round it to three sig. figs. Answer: 0.983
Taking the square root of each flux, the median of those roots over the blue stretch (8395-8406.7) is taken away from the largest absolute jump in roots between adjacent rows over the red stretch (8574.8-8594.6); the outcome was -2.206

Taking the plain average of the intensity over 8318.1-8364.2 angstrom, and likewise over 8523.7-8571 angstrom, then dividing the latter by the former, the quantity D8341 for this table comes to 0.96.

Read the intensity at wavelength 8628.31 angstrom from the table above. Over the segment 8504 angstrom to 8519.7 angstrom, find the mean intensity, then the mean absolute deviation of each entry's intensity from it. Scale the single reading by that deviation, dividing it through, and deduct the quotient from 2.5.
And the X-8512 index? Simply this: -70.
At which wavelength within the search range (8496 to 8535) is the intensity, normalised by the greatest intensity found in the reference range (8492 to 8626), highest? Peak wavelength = 8502.09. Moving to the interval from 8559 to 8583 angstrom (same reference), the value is 8564.97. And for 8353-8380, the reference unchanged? 8377.72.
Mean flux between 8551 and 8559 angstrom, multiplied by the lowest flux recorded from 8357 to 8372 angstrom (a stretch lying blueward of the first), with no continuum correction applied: 23.2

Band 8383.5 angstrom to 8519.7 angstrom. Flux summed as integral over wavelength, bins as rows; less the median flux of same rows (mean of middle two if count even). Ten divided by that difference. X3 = 0.015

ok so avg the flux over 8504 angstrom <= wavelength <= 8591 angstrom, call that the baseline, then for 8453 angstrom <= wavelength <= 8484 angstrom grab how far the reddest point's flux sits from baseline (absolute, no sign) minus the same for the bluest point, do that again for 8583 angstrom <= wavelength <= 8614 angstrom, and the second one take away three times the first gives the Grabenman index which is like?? 0.2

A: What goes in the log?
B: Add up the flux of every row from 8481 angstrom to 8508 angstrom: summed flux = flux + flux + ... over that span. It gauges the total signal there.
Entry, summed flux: 36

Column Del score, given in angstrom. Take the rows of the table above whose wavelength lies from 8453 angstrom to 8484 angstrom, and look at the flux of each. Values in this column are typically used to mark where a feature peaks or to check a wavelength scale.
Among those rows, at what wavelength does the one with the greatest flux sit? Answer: 8466.93 angstrom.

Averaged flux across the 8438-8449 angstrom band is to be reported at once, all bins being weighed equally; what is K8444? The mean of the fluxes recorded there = 4.97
